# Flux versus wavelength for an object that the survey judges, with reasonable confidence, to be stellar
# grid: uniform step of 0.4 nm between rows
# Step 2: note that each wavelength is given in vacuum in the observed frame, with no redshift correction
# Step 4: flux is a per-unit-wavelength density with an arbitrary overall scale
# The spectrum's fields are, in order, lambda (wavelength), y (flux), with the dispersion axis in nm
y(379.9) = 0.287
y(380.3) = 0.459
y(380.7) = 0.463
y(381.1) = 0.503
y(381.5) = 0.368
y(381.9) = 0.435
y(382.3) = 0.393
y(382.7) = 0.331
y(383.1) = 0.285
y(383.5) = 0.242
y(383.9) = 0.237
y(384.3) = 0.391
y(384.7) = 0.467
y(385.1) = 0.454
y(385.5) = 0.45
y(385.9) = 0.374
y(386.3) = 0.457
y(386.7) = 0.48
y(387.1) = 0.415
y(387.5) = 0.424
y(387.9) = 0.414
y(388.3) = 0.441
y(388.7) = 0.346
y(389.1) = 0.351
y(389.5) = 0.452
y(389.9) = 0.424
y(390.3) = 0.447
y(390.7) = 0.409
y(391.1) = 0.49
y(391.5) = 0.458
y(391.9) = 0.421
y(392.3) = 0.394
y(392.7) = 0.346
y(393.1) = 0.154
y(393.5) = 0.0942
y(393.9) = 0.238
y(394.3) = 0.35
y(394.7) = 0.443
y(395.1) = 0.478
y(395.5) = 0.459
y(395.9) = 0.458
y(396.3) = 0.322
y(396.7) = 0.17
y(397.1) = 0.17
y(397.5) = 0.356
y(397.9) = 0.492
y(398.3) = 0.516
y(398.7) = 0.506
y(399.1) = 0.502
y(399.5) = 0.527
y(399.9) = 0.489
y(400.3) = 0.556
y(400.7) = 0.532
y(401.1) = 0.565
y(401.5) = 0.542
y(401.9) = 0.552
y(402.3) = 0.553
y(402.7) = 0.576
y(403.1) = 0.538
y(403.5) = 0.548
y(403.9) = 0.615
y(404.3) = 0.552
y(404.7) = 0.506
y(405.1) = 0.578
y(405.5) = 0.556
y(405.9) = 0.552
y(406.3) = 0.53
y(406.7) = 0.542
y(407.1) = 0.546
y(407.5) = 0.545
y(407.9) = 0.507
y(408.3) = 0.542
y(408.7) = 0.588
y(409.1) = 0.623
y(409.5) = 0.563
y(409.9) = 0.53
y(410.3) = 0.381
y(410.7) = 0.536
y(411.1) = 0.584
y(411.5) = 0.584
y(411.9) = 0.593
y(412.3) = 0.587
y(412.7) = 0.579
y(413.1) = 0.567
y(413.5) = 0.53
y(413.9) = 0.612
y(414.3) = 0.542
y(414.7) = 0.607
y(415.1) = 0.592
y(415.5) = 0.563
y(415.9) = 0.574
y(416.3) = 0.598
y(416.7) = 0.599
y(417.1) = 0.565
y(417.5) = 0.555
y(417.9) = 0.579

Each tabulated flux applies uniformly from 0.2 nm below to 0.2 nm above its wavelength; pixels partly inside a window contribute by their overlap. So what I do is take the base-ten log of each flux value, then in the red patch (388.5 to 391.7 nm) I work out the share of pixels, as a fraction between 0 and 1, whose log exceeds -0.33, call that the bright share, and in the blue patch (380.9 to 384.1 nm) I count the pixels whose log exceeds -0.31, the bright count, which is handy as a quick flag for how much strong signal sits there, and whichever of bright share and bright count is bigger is 1.0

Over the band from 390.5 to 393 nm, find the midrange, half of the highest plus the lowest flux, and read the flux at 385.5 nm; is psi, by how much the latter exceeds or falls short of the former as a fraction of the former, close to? 0.1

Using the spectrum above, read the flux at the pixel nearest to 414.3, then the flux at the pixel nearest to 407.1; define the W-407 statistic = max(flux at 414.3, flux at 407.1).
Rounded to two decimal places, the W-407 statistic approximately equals 0.55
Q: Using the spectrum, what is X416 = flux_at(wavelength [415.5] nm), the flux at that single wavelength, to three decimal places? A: 0.563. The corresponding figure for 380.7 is 0.463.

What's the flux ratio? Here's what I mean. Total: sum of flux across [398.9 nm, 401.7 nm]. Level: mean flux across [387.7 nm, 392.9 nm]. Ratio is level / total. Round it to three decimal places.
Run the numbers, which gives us 0.112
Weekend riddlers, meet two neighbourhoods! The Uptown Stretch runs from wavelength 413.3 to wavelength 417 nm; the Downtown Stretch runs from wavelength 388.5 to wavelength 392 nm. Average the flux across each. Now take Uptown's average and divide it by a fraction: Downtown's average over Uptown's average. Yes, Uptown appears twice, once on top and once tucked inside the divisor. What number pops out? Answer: 0.80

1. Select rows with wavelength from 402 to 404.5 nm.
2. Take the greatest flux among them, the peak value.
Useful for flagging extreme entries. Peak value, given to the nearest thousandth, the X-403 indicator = 0.615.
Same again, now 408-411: 0.623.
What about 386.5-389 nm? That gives 0.480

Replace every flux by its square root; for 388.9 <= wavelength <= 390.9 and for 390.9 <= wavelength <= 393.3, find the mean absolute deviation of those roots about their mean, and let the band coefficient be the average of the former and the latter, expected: 0.05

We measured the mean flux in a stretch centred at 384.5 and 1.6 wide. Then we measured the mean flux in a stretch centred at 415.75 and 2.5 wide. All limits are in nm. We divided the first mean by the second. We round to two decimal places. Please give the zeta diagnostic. 0.66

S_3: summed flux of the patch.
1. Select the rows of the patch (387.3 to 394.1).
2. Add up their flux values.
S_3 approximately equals 6.3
